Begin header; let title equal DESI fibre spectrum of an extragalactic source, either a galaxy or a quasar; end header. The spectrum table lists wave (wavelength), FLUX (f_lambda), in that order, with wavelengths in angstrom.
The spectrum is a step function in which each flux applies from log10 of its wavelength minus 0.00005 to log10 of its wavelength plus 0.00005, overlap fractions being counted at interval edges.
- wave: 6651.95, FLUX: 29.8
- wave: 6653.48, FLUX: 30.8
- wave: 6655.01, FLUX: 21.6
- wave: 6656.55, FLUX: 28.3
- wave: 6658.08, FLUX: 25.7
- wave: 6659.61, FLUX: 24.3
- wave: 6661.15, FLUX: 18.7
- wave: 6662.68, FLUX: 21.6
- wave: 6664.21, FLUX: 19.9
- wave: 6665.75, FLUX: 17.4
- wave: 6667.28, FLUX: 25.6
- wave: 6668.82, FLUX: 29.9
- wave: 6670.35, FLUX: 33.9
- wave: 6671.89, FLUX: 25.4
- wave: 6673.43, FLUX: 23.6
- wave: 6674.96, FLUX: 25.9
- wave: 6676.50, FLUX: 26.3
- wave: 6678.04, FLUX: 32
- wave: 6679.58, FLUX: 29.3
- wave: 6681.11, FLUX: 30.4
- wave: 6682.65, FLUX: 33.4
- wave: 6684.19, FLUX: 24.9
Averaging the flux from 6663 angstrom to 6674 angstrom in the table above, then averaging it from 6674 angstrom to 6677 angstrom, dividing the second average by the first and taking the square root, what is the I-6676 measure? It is 1.02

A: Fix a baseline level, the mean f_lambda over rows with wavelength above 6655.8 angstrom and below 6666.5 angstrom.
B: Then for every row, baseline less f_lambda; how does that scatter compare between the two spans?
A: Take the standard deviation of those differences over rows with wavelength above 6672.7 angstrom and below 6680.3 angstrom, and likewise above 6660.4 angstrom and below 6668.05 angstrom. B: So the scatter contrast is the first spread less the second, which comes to 0.1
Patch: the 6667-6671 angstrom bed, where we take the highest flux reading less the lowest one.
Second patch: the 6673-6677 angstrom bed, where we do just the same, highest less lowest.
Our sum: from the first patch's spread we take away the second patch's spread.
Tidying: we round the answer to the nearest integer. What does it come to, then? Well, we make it 6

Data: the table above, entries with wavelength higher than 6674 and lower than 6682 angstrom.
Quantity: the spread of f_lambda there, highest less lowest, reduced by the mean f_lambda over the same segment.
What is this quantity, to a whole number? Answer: -23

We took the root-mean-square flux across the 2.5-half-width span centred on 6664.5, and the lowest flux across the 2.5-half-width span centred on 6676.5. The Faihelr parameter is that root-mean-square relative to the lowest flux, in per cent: 76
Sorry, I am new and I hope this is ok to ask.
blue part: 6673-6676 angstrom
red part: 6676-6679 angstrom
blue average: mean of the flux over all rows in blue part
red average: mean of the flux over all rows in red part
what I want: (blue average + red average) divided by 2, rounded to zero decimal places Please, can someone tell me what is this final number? 27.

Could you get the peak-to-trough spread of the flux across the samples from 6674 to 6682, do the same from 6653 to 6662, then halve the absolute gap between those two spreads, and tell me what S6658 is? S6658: 3.0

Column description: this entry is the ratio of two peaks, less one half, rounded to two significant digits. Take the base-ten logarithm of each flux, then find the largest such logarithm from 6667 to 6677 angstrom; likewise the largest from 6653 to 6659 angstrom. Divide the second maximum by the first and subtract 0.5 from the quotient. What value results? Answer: 0.47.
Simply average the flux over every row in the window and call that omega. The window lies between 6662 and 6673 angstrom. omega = 24.8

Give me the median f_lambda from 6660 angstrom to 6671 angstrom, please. 22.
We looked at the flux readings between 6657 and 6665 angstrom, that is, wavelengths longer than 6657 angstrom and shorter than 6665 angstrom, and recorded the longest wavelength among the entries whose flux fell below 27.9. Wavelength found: 6664.21 angstrom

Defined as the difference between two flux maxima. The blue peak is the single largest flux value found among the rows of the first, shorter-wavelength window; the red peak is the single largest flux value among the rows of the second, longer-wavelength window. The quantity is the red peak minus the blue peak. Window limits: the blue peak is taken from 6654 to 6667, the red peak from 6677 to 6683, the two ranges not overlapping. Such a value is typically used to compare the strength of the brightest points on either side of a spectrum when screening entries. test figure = 5.1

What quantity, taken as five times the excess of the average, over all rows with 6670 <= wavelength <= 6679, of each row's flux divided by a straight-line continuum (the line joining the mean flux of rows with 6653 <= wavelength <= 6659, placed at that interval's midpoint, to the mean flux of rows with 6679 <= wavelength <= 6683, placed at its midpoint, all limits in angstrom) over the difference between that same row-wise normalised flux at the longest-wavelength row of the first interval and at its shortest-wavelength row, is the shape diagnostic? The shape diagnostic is 5.2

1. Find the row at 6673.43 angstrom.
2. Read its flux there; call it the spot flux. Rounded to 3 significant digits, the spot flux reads 23.6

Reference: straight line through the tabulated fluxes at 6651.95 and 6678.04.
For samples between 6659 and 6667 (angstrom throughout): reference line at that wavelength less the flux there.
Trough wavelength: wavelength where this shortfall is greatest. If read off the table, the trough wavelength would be 6665.75 angstrom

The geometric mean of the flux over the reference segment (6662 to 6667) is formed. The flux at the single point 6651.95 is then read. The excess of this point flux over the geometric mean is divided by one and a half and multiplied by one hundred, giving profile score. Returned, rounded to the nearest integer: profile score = 683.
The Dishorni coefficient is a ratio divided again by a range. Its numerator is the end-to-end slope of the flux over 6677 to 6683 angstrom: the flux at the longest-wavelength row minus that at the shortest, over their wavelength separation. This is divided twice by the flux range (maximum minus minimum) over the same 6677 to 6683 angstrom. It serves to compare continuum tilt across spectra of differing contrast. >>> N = 0.018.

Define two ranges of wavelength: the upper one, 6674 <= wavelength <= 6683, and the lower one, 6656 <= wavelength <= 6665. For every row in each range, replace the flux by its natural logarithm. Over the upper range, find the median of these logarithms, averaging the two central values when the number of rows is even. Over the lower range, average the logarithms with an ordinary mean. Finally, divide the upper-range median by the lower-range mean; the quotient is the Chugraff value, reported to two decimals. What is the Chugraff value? 1.09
